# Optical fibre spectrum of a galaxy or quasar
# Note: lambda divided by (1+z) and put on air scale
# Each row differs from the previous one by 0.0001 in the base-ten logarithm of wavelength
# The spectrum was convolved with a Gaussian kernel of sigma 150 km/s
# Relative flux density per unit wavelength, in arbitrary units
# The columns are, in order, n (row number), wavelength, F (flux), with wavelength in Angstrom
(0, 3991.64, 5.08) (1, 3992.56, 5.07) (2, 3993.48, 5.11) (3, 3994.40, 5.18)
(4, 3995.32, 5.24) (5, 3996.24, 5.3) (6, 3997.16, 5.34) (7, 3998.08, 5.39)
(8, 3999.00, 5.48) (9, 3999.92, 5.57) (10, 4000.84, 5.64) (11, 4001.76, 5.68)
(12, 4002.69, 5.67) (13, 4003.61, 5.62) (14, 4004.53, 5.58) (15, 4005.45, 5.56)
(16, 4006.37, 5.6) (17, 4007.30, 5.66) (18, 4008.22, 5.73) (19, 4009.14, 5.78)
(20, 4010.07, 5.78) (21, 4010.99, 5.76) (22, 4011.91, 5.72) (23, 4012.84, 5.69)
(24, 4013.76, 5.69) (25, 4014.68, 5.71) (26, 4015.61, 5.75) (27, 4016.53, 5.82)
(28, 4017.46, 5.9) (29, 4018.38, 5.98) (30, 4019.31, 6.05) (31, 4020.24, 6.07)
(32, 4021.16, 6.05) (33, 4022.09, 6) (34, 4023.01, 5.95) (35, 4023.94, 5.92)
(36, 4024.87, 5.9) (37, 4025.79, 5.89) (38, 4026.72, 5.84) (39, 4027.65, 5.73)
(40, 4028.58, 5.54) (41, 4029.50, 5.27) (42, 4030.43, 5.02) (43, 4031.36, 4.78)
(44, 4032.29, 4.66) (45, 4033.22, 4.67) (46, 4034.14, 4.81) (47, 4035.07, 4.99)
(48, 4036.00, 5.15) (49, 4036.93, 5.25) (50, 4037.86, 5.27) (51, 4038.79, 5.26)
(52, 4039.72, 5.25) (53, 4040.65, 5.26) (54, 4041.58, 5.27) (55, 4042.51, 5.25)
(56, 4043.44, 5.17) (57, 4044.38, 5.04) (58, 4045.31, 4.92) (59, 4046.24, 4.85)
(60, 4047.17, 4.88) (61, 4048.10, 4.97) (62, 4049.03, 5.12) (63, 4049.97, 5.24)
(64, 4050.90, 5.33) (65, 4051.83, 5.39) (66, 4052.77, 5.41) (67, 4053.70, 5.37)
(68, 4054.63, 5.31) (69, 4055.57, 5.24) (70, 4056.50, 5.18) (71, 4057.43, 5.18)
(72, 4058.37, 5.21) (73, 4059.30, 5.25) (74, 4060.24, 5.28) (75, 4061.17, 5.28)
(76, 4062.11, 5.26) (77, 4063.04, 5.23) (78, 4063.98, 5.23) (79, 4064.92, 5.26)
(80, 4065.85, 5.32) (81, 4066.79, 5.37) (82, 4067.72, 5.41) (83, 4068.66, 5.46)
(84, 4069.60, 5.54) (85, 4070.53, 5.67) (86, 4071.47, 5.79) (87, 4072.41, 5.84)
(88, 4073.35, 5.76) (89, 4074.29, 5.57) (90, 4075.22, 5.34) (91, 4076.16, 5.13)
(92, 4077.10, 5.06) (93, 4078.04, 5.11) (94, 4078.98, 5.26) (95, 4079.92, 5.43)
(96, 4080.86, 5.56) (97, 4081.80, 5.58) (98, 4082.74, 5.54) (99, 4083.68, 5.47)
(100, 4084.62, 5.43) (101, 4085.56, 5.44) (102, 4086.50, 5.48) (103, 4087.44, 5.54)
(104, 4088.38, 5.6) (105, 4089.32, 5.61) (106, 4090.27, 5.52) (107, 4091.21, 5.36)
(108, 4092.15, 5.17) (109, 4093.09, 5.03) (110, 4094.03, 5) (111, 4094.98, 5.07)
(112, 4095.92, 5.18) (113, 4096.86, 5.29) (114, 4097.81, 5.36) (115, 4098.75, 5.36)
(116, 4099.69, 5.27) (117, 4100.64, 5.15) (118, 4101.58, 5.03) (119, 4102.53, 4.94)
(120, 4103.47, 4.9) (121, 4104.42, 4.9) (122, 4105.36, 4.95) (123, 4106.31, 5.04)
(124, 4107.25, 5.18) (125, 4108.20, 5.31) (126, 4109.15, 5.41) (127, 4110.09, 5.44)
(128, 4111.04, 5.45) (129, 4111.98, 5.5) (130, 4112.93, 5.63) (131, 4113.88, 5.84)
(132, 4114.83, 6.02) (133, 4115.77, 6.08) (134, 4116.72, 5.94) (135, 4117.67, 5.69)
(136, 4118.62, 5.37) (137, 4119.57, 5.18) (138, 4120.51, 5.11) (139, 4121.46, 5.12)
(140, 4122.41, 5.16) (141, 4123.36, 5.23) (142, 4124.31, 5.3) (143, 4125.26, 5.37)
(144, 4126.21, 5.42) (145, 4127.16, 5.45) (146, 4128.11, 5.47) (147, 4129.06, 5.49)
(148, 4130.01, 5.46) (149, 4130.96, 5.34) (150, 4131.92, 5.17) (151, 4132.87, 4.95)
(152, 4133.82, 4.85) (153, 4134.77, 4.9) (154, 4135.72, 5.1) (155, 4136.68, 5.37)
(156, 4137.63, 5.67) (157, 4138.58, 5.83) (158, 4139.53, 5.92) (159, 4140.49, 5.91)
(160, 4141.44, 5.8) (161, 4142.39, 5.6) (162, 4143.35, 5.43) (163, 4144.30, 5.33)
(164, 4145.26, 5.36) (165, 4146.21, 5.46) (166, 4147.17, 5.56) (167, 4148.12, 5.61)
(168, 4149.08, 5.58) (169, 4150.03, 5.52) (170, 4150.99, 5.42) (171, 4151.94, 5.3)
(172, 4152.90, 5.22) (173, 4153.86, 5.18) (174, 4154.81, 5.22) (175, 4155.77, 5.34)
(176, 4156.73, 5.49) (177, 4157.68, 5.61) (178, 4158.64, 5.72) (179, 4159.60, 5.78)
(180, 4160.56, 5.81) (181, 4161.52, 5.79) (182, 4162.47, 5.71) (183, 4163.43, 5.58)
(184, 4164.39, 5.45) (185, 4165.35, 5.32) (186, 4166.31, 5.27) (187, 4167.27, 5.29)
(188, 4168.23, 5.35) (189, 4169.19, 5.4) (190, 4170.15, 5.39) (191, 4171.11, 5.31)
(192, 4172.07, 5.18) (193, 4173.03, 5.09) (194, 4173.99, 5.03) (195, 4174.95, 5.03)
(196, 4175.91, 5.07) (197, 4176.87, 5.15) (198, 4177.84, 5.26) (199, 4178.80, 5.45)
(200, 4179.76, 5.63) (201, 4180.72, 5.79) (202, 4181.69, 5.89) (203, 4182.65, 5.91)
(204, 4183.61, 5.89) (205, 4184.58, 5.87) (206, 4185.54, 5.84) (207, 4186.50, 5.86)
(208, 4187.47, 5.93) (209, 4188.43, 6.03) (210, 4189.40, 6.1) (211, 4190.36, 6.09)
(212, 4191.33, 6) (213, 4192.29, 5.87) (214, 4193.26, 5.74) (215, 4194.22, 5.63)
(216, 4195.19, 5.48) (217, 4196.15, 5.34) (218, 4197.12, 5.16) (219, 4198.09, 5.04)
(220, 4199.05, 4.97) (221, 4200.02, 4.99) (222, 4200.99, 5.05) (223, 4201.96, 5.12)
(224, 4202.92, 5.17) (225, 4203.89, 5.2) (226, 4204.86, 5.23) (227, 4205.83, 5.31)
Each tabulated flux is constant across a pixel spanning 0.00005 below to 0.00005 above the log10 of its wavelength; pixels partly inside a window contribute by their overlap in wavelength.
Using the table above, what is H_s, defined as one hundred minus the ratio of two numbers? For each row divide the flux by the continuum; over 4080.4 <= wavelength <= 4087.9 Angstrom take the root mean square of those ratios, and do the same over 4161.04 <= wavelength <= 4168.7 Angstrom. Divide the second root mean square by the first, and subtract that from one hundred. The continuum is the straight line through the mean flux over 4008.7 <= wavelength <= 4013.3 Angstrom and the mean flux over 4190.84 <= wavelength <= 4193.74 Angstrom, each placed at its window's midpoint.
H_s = 99.0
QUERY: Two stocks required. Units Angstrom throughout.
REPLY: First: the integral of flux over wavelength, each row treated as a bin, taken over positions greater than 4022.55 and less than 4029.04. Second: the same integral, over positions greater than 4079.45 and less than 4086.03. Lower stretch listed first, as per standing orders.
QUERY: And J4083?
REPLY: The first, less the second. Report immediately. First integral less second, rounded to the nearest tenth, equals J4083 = 1.6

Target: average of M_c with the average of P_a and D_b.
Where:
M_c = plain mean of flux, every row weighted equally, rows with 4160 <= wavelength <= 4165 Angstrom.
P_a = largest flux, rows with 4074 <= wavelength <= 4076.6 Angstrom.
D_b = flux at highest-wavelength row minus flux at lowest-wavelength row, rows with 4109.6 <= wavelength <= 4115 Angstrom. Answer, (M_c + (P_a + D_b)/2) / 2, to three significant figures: 4.37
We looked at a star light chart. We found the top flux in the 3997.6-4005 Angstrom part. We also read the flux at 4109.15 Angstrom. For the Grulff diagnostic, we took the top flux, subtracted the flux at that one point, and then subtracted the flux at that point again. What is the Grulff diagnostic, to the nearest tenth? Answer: -5.1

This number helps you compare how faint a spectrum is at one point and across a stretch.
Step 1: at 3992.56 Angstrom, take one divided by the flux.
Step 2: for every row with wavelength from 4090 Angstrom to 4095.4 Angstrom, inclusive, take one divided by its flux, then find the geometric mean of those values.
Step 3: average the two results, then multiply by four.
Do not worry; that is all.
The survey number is 0.780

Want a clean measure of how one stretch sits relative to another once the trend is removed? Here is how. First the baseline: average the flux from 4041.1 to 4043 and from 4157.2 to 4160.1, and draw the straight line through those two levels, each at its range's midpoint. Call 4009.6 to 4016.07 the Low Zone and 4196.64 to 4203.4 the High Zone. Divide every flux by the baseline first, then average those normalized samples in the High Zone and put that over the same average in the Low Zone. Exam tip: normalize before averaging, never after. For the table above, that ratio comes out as 0.78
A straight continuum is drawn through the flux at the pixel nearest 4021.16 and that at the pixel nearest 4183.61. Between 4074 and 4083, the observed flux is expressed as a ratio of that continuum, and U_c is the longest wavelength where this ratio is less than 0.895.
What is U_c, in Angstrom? 4078.98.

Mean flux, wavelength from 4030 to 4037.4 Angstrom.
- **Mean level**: 4.92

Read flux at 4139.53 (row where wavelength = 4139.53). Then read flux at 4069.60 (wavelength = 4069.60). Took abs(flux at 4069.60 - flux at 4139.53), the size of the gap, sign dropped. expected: 0.4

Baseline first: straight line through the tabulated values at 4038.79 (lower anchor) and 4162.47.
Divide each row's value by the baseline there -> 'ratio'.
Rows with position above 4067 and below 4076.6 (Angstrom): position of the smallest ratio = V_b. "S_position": 4076.16 Angstrom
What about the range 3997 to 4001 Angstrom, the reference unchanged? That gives 3997.16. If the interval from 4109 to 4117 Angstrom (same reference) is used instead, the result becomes 4109.15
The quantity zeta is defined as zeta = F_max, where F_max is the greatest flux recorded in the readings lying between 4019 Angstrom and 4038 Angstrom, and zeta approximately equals 6.07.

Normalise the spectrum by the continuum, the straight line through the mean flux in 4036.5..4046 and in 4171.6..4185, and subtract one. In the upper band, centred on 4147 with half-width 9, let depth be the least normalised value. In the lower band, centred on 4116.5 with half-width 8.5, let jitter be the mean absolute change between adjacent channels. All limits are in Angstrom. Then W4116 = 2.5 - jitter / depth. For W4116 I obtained 3.0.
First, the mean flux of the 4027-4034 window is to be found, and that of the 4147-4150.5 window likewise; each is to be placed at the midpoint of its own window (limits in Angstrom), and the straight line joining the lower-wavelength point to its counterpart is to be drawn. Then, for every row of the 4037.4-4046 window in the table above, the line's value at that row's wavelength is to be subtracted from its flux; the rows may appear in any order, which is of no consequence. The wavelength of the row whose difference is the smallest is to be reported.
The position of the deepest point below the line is 4045.31 Angstrom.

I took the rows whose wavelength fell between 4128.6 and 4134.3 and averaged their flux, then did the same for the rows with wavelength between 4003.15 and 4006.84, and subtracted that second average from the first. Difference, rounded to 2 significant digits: -0.38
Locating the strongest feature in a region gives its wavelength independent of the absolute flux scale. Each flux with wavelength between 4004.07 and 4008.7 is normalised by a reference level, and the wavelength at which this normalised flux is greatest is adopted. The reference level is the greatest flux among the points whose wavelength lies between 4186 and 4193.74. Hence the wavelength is 4008.22 Angstrom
